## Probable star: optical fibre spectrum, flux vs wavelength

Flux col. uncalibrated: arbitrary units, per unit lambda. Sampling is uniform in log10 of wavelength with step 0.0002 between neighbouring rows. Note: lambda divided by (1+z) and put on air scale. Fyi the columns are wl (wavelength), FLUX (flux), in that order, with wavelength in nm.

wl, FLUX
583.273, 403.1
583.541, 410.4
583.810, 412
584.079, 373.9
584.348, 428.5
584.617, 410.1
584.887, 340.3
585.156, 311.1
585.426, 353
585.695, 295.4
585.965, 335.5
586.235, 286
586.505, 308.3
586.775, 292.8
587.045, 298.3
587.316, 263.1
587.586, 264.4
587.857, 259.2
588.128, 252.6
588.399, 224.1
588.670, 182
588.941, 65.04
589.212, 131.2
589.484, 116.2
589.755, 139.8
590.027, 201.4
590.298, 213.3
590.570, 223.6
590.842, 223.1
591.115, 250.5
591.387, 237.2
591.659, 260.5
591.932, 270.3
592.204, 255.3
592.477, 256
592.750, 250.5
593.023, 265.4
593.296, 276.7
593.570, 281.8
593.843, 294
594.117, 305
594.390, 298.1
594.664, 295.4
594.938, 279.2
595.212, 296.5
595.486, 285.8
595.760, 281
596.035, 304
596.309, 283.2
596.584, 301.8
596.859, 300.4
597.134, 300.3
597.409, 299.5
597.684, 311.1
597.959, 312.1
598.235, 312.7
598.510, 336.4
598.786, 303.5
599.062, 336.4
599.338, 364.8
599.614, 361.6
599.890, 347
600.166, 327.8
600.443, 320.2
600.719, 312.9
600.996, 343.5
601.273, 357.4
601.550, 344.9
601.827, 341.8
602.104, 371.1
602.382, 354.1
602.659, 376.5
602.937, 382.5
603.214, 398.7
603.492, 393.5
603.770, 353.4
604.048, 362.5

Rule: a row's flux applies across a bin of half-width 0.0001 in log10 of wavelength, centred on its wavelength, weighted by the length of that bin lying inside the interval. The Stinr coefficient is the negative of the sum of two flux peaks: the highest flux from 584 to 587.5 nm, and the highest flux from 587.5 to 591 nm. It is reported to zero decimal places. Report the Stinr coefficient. -693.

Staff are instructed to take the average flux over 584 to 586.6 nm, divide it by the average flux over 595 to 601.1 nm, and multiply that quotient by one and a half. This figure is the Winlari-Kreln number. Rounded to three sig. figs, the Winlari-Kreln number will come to 1.64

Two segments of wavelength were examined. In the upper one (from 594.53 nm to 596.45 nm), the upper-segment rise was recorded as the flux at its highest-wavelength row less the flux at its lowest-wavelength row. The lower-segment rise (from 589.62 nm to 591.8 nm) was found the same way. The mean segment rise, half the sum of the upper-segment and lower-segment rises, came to 54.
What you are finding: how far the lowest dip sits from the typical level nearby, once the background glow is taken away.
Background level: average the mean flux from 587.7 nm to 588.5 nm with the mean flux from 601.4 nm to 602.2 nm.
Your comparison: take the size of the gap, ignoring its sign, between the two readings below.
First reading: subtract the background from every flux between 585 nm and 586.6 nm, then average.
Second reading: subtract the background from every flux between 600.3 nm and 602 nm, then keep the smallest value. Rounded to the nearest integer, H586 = 2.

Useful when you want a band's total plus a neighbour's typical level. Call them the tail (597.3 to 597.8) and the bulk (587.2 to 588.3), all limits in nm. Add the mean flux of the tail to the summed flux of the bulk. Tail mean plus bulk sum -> 1345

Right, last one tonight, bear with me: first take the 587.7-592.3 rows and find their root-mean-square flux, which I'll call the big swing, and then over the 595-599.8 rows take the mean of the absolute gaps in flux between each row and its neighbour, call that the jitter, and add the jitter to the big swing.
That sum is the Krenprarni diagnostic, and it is 228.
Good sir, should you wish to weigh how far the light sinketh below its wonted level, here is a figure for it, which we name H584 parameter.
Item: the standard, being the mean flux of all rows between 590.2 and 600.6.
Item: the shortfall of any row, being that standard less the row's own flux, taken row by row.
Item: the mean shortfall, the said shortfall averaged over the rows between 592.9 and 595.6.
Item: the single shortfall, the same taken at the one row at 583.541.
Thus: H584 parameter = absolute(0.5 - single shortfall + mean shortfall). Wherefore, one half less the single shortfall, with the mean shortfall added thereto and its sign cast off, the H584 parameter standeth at 123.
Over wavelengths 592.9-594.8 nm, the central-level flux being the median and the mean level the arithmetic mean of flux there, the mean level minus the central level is -6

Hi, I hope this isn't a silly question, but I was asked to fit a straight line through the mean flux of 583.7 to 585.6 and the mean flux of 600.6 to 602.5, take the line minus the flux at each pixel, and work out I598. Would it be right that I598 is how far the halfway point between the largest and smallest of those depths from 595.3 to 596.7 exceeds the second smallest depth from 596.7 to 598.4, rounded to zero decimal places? 23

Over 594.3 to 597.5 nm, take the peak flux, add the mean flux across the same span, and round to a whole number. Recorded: 598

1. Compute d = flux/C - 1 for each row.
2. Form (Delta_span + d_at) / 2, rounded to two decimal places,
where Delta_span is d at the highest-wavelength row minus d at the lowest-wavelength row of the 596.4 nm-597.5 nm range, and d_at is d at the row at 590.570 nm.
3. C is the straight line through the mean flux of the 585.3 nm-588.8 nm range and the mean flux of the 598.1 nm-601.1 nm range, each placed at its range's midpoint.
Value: -0.13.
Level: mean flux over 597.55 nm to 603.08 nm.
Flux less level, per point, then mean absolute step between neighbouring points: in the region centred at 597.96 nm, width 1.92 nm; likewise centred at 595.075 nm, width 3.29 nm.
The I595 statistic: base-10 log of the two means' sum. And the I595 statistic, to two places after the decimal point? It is 1.40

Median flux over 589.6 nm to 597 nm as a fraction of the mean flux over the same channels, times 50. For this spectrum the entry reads 52.4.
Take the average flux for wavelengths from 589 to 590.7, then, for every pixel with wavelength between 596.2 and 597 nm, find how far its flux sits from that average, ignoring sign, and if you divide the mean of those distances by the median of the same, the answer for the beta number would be 0.96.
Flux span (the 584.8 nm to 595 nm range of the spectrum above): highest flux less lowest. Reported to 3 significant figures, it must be 288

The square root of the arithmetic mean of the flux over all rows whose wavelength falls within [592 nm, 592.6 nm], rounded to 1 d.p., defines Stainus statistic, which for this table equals 16.0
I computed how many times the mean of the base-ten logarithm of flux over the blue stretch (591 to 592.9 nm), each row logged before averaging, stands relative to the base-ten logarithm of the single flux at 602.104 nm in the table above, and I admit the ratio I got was 0.94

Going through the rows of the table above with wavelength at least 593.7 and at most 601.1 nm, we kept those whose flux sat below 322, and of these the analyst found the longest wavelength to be 600.719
